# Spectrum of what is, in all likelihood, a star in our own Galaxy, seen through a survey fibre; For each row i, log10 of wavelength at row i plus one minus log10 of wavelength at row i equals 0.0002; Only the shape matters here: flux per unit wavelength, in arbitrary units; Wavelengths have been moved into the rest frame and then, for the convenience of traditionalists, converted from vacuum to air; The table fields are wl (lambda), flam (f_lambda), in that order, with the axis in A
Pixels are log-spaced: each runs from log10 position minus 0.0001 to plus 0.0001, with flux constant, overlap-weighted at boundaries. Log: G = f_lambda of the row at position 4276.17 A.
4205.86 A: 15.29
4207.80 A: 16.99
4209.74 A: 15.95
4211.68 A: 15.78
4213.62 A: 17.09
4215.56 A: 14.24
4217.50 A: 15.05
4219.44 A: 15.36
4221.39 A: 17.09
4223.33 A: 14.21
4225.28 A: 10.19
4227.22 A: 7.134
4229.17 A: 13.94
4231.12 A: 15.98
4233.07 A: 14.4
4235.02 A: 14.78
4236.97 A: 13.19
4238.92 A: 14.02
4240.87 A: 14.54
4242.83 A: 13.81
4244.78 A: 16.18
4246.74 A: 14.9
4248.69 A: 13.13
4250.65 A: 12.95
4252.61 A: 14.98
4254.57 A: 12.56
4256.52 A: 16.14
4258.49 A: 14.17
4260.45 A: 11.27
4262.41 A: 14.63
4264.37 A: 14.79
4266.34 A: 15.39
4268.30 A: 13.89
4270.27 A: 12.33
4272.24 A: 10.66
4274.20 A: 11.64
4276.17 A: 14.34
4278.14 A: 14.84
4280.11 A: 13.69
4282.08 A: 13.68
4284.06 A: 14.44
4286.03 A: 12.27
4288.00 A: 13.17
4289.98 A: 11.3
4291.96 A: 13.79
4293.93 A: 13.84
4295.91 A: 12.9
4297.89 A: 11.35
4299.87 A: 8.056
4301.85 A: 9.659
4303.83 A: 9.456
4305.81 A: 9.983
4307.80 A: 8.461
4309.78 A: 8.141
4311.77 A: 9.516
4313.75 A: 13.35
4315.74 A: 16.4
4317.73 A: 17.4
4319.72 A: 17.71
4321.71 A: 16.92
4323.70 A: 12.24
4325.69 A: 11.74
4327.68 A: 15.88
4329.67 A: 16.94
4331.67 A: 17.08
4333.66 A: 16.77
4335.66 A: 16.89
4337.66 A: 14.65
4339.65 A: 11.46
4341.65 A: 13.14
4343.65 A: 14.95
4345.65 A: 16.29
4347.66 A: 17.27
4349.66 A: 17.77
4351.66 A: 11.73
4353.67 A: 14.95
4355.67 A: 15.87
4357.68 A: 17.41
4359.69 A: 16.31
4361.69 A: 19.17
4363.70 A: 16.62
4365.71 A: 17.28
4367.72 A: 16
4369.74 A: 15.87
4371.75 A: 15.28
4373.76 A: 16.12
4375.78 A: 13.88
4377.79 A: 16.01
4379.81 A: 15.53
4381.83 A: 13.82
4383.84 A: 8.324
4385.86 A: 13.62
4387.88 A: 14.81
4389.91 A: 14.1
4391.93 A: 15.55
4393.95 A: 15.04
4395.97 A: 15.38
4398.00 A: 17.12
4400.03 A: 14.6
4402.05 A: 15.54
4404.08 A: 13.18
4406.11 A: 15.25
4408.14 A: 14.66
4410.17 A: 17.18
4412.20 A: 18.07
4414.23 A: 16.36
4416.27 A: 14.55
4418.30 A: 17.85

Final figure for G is 14.34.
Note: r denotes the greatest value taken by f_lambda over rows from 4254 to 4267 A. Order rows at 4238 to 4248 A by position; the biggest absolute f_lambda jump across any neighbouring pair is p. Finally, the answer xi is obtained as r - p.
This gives 14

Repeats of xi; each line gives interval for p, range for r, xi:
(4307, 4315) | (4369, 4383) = 12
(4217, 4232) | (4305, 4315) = 7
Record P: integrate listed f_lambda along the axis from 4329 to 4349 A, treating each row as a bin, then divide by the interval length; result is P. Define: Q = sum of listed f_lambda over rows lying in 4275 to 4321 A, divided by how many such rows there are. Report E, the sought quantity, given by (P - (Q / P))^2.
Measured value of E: 218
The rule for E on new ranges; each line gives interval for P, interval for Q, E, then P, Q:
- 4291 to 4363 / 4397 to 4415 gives 167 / 14.1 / 15.8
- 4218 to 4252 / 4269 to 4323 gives 169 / 13.9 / 12.6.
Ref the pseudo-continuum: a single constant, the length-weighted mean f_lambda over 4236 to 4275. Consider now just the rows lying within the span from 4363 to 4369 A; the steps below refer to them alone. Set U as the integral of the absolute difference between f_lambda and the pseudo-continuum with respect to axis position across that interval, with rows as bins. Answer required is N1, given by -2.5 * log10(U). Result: -3.1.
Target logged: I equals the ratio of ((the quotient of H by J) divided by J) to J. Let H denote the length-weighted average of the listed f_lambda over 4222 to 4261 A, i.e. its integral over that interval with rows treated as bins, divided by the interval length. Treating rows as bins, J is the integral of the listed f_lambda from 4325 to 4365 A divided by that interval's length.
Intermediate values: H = 13.7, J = 15.7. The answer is 0.0035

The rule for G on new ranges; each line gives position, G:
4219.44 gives 15.36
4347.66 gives 17.27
